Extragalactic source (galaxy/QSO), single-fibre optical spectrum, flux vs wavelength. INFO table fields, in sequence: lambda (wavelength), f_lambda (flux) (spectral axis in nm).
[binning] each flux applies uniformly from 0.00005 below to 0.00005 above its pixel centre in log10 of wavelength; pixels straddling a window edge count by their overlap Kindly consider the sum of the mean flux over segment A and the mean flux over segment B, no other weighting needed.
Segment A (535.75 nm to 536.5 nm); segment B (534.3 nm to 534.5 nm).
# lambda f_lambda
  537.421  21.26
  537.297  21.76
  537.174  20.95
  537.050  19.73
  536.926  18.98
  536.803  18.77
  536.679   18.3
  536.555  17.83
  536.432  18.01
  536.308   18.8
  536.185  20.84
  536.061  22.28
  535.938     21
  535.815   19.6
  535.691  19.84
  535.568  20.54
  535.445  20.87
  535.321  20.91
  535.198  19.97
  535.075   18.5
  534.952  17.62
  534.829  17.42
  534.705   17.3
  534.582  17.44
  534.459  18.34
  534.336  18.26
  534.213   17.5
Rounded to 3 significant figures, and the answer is 38.4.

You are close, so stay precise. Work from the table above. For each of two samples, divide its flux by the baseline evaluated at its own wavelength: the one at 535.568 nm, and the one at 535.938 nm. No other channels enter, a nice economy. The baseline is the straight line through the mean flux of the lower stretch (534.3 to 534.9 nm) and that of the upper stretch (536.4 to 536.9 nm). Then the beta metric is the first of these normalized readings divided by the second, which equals 0.98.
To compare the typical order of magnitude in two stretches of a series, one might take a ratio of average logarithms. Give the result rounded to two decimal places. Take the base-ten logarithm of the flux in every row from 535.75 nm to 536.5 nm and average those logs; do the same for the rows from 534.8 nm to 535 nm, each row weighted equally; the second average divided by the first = 0.96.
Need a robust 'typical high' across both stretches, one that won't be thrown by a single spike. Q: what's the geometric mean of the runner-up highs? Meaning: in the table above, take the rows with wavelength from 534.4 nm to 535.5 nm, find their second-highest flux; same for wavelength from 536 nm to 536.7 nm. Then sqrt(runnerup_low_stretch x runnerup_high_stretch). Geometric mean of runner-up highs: 20.9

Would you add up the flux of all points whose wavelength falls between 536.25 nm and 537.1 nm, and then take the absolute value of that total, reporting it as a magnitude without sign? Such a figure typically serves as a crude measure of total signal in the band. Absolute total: 130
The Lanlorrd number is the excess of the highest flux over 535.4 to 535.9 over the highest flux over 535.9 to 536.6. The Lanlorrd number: -1.41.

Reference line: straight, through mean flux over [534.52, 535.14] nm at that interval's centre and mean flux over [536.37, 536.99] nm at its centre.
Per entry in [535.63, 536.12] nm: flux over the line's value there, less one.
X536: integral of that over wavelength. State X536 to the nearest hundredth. 0.07 nm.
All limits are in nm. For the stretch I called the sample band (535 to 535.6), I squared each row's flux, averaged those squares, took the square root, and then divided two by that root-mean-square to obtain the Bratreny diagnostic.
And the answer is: 0.099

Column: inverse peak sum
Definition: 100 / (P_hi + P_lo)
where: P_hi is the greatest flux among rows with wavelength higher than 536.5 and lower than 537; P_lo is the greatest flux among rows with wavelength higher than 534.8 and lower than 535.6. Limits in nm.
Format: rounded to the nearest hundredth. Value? 2.51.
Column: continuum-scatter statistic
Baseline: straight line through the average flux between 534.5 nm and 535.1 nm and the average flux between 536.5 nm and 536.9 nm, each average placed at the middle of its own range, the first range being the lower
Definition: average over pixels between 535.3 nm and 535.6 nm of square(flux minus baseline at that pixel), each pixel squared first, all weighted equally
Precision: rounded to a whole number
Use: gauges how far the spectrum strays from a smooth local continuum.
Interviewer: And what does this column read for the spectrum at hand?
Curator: 8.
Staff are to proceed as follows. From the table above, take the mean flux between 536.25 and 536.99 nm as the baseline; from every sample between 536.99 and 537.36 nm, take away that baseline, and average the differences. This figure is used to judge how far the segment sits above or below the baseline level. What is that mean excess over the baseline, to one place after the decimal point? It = 2.4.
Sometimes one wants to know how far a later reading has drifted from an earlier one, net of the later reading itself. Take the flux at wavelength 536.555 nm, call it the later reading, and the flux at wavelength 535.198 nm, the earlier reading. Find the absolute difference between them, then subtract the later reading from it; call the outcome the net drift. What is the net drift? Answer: -15.7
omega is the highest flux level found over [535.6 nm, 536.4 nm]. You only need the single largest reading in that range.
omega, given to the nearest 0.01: 22.28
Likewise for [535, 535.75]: 20.91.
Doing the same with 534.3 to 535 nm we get 18.34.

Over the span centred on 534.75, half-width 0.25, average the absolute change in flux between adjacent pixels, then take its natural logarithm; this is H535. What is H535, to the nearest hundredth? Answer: -1.88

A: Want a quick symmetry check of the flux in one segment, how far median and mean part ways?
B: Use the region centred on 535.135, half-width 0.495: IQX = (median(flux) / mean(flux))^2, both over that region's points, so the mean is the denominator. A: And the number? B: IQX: 1.01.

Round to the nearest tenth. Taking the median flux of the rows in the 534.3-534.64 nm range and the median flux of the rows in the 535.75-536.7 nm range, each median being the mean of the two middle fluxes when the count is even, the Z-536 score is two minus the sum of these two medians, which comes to -35.5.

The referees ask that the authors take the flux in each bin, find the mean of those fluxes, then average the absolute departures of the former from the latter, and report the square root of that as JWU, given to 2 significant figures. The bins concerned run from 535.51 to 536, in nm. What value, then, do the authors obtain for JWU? 0.72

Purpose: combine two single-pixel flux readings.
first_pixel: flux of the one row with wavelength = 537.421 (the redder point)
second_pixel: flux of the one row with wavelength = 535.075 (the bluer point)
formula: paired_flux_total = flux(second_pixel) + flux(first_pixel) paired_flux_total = 39.8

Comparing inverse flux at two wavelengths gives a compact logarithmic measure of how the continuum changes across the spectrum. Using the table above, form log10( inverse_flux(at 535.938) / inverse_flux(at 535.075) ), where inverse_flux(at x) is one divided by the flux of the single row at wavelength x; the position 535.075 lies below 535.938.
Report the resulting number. -0.06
